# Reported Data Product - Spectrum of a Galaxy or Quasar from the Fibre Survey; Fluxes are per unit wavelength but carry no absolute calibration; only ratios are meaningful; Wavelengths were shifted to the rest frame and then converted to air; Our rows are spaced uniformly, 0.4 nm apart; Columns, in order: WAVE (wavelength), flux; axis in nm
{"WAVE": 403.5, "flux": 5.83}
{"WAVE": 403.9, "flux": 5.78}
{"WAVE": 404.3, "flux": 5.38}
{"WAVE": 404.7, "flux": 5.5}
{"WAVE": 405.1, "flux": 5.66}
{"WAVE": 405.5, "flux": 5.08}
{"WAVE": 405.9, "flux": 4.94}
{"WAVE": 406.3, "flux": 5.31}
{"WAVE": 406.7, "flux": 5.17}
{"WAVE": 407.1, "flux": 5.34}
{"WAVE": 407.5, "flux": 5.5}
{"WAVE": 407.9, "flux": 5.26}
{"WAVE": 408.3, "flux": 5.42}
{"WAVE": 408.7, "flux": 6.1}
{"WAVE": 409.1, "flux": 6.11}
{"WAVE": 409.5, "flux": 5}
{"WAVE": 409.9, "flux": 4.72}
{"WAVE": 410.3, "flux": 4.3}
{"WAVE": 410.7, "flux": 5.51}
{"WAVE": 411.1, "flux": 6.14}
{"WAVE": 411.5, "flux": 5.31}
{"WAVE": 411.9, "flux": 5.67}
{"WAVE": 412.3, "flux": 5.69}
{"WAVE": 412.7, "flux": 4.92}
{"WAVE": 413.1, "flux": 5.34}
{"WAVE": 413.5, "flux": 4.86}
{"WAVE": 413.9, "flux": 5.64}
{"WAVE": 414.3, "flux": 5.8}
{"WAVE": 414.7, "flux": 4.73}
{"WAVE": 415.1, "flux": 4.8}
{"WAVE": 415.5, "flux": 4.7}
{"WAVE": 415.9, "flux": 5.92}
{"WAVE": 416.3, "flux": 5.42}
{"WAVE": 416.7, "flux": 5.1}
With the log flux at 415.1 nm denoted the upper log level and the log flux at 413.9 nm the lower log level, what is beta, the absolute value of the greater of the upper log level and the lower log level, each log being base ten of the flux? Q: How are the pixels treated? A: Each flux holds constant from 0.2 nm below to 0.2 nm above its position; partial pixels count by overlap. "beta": 0.75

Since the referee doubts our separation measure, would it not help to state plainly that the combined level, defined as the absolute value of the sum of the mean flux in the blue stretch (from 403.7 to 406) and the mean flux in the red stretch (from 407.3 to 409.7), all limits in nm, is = 11.0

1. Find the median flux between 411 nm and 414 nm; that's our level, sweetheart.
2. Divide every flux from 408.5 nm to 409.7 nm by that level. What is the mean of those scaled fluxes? 1.04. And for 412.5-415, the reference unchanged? 0.95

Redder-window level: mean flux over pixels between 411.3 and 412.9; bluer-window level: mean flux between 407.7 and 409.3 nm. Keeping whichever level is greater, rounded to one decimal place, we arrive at 5.7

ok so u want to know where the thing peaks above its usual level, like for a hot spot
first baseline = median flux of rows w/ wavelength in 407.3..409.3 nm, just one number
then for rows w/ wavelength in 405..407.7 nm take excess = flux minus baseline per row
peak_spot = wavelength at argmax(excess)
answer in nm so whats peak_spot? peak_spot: 405.1 nm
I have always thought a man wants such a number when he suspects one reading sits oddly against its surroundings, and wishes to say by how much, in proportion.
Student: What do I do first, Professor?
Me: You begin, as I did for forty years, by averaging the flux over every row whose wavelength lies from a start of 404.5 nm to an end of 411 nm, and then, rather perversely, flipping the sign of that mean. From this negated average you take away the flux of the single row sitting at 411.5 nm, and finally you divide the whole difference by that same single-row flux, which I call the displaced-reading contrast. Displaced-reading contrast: -2.00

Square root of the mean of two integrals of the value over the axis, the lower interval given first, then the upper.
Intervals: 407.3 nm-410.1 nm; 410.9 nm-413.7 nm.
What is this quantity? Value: 3.90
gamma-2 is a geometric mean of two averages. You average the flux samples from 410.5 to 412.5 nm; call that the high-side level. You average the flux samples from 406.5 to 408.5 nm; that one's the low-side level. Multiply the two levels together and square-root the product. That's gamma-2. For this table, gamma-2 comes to 5.50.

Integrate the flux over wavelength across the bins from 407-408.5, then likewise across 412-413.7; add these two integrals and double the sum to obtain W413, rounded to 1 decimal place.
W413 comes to 33.9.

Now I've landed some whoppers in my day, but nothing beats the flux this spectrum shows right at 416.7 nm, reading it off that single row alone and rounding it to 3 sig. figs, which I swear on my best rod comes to 5.10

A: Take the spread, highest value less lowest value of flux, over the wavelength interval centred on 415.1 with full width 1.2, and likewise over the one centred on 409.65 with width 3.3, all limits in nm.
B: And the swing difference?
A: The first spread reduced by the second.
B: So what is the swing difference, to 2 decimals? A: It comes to -1.74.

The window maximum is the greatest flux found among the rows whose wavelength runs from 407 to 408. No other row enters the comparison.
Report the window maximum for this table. 5.5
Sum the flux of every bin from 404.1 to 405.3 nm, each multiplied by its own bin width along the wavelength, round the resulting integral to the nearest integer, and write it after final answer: 7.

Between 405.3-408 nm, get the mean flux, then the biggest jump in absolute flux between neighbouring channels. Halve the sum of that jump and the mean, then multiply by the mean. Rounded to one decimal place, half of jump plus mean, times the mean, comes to 14.6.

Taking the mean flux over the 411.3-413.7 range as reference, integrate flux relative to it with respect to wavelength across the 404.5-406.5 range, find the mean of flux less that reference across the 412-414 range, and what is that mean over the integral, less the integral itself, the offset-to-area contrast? -2.00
